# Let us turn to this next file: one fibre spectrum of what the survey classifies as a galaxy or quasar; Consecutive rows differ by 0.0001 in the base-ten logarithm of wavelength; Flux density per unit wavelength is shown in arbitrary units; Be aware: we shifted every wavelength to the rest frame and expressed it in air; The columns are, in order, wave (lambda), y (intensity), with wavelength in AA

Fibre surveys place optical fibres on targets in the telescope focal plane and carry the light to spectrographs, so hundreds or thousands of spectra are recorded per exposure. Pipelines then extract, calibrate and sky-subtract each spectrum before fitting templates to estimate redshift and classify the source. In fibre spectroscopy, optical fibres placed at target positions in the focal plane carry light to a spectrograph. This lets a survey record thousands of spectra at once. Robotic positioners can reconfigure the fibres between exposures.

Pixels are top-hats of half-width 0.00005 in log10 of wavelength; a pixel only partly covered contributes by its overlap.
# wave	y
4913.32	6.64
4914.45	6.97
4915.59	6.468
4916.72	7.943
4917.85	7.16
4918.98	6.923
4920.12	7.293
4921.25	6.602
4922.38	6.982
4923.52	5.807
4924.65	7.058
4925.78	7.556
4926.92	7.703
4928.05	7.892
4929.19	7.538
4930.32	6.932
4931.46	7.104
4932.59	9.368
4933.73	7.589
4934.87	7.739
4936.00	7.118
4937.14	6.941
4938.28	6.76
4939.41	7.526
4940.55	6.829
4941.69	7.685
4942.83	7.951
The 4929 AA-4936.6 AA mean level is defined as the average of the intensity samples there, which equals 7.63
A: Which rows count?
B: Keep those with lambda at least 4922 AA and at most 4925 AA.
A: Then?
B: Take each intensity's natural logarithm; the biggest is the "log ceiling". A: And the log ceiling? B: 1.954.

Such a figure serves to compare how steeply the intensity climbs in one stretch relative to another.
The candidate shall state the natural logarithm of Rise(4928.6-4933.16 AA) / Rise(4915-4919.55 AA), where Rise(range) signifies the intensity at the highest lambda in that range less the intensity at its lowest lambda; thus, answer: 1.4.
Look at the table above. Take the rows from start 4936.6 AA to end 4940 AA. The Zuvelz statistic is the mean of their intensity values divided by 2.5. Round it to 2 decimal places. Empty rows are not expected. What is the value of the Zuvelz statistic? 2.83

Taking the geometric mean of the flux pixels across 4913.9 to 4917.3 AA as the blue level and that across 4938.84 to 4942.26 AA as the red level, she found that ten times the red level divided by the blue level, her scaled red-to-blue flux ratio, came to 10.3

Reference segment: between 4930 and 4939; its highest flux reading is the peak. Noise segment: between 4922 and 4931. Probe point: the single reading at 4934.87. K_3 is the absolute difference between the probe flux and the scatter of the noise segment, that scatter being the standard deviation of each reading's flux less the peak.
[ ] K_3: 7.1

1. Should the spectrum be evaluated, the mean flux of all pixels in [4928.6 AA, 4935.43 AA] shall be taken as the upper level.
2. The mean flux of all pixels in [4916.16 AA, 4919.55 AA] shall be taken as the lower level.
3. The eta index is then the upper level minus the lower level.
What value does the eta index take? 0.4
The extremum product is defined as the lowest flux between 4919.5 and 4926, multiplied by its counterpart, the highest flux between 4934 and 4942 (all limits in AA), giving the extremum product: 44.9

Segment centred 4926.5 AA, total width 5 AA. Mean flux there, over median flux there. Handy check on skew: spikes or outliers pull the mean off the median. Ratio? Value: 0.99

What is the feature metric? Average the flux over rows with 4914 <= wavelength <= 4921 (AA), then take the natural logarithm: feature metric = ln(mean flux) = 1.96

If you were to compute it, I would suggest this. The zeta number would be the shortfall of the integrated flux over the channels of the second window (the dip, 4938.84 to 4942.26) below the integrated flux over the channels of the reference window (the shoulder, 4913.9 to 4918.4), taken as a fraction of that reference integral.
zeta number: 0.22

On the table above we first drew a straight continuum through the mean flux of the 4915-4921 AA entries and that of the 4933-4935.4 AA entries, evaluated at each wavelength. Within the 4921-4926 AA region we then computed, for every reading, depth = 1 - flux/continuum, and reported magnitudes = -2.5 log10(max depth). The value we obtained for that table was 1.7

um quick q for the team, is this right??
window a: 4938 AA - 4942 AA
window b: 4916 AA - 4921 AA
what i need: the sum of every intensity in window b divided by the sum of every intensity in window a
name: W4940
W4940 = 1.02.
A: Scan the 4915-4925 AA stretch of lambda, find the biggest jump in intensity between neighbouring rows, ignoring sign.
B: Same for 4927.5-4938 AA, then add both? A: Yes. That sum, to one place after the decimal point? 3.7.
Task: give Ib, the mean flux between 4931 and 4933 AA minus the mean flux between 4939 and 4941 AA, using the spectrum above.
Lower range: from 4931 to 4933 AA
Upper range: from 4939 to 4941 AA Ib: 1.1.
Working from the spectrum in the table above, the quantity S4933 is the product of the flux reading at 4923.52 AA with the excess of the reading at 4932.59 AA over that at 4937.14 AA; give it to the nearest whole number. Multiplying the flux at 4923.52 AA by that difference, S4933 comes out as 14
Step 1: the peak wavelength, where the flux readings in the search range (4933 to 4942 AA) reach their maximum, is 4934.87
